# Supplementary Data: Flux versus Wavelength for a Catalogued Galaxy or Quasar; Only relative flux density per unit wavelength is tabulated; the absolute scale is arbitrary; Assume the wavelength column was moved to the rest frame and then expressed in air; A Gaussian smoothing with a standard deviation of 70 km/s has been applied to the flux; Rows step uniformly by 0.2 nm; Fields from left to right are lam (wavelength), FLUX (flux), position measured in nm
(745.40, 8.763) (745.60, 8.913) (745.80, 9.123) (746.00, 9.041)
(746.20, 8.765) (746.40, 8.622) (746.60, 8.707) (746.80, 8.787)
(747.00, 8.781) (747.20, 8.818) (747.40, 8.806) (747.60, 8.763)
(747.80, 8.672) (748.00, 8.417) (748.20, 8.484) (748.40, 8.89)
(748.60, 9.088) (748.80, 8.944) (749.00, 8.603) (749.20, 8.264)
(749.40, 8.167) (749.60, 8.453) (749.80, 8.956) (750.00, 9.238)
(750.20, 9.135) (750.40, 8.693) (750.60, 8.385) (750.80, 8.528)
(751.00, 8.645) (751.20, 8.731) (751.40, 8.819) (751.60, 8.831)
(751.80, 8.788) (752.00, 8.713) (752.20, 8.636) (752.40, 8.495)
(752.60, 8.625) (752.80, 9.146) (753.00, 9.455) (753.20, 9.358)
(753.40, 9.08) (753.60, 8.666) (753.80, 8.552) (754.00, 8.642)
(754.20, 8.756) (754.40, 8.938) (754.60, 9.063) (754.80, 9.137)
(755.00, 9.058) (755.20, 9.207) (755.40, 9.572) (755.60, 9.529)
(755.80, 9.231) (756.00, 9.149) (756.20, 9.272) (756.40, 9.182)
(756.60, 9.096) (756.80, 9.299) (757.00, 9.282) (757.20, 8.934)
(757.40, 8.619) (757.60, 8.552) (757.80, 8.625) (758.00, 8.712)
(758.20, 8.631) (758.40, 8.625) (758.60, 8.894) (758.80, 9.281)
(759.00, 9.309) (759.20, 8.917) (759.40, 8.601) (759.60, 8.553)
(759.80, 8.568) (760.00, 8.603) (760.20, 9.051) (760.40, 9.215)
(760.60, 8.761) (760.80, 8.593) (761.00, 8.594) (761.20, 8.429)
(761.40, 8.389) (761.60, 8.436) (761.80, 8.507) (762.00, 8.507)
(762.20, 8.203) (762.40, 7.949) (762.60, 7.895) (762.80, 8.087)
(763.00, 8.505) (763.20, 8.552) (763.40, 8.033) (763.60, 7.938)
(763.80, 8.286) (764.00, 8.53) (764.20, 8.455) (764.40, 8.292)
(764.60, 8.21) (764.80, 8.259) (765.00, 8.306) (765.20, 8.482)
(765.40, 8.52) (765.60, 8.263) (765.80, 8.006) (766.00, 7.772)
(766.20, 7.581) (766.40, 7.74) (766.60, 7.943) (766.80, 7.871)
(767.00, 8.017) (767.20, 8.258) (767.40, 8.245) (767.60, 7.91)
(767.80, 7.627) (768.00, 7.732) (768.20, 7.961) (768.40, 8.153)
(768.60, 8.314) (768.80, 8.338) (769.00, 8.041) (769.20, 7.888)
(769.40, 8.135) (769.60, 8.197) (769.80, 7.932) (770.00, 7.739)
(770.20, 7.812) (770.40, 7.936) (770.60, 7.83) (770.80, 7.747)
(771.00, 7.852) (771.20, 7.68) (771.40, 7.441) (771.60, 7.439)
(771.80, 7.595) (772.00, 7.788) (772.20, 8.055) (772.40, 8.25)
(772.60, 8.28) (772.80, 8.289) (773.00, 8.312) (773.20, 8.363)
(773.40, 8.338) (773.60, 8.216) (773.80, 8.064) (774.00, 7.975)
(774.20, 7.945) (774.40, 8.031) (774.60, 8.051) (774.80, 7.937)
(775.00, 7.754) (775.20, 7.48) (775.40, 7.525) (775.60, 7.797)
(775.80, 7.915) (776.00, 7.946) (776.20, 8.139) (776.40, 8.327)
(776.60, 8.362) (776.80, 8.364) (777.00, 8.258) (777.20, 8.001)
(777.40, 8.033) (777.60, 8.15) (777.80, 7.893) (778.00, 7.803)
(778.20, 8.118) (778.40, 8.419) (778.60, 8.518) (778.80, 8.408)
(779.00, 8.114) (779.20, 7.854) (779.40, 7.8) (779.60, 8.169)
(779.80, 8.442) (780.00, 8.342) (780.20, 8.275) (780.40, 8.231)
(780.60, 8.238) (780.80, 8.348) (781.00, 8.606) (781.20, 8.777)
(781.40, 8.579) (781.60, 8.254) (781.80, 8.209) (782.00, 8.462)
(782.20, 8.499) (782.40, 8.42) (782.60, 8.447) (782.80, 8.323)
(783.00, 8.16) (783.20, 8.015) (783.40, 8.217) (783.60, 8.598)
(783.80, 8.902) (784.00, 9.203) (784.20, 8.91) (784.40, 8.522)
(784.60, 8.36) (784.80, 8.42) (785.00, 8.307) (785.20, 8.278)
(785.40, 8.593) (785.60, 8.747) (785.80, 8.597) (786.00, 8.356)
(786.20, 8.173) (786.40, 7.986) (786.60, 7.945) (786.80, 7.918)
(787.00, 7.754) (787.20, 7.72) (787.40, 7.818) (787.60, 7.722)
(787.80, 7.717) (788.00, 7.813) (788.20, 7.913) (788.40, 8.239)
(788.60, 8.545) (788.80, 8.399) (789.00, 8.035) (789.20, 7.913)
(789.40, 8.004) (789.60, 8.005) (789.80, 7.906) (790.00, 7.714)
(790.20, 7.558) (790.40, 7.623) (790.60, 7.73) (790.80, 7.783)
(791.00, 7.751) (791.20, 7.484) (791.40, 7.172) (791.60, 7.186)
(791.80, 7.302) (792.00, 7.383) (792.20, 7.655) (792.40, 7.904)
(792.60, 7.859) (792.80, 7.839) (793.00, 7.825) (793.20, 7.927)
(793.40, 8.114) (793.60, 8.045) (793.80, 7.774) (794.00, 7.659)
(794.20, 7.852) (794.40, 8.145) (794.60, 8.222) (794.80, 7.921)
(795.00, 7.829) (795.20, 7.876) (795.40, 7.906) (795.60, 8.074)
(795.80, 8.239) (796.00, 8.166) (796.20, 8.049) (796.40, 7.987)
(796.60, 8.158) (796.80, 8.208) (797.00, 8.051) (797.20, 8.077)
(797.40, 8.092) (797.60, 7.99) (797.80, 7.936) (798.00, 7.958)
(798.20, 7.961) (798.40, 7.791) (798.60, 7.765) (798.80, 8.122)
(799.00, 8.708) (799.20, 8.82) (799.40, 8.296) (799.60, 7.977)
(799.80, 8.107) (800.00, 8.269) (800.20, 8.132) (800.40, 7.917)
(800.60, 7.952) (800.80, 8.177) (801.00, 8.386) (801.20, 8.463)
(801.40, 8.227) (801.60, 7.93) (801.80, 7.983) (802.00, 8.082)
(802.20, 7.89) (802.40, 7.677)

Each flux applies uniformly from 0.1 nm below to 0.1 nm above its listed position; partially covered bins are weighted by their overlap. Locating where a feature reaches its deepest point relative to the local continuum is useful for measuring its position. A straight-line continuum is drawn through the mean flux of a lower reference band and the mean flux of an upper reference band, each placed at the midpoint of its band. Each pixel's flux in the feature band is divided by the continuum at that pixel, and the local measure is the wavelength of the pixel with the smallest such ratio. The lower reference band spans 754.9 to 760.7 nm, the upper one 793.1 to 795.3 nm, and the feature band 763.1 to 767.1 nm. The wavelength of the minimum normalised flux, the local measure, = 766.20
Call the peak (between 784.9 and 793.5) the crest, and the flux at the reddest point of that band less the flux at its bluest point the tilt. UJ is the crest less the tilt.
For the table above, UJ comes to 8.9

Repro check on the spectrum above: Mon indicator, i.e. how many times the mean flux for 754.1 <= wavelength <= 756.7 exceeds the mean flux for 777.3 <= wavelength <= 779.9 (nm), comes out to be 1.13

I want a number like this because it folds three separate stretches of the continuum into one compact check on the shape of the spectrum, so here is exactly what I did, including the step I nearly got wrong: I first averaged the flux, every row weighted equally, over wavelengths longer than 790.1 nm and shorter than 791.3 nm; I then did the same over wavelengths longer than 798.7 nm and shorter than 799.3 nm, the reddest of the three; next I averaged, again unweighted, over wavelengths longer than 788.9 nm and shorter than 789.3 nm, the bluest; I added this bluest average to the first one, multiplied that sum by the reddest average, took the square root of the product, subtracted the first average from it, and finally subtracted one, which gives 2.9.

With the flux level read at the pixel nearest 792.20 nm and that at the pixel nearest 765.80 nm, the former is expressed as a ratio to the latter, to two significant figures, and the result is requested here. 0.96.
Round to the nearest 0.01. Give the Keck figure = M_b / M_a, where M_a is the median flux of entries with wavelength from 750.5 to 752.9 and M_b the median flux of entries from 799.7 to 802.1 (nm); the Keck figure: 0.94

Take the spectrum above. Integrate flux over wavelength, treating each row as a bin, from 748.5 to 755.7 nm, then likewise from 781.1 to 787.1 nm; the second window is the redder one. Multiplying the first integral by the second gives 3214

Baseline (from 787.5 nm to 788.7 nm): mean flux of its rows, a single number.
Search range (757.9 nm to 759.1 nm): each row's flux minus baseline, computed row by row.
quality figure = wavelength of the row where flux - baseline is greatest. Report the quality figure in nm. 759.00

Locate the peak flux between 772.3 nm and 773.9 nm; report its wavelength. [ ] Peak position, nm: 773.20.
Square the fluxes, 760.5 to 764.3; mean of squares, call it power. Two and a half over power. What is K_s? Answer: 0.036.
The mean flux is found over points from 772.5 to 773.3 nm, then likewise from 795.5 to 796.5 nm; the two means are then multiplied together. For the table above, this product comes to 67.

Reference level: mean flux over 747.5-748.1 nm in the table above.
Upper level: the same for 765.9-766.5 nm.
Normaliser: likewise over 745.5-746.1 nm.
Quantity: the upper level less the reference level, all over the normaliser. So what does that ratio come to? -0.10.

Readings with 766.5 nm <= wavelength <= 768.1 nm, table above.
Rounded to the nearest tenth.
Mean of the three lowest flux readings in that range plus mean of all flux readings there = 15.7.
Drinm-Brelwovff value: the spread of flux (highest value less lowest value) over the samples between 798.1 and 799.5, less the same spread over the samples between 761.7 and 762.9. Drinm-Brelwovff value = 0.44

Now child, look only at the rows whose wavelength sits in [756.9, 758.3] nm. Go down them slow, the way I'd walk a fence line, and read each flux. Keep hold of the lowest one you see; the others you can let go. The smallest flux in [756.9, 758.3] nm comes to 8.552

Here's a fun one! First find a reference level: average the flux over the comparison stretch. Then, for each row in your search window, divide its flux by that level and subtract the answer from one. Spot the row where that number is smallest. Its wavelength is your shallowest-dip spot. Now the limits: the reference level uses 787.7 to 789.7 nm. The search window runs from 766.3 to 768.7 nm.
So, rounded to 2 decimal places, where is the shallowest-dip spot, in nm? 768.60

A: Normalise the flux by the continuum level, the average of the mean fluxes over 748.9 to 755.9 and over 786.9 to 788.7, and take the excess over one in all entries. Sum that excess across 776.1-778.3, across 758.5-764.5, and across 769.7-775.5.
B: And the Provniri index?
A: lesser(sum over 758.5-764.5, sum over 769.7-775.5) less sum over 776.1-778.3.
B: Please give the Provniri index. -1.3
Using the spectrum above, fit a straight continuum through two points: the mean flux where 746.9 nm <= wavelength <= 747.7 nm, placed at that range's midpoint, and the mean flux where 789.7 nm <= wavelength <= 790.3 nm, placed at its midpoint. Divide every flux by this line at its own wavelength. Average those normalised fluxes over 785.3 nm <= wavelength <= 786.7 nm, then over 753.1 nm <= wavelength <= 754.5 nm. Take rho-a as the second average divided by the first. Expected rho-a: 0.96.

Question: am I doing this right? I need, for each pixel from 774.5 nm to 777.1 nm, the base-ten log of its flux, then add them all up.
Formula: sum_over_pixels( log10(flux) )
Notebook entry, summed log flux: 12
